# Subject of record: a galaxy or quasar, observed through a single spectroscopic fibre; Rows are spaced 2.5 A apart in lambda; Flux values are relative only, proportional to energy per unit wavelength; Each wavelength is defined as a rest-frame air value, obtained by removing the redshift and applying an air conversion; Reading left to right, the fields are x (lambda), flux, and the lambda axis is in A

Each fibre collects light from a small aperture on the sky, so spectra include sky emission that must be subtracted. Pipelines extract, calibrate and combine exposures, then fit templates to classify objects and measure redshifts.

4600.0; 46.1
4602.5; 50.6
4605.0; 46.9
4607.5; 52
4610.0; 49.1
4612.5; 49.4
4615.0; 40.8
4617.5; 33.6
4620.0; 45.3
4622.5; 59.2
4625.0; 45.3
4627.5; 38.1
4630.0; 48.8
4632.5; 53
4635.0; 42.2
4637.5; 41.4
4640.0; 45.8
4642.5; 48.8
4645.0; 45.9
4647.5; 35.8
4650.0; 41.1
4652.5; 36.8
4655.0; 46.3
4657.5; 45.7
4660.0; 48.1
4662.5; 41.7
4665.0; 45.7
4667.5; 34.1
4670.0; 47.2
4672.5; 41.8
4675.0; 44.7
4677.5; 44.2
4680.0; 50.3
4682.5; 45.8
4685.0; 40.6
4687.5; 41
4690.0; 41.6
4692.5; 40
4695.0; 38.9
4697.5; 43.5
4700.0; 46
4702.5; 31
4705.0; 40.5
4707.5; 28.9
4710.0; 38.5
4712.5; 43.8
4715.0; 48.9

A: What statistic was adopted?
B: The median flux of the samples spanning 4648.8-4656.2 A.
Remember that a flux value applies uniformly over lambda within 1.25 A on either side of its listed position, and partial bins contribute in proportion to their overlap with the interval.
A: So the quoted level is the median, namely 41.1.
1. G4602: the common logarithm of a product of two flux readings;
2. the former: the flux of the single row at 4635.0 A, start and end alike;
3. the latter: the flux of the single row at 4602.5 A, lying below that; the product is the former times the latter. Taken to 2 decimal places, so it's 3.33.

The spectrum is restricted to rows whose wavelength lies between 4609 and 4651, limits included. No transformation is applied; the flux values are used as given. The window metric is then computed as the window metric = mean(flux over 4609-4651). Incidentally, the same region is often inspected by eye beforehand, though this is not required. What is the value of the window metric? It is 44.9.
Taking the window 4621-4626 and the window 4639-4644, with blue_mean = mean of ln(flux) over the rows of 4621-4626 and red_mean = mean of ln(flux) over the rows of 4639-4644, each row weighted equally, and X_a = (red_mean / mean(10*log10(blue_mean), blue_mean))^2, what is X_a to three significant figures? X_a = 0.606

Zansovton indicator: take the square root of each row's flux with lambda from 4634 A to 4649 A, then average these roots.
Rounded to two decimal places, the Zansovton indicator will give 6.57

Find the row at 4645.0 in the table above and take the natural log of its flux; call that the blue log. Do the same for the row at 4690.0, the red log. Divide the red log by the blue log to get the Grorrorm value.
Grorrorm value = 0.97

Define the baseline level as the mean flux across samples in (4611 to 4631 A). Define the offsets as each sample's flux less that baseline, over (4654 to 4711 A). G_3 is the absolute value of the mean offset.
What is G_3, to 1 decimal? 3.1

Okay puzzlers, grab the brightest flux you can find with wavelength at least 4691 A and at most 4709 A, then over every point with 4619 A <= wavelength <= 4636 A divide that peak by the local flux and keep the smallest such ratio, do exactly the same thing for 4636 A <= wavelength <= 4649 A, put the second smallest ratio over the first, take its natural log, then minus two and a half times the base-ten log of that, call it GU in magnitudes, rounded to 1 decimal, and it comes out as 1.8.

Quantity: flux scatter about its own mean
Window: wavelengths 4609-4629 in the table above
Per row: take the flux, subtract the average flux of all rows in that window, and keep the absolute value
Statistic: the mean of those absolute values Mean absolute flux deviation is 5.7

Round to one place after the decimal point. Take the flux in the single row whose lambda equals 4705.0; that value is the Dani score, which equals 40.5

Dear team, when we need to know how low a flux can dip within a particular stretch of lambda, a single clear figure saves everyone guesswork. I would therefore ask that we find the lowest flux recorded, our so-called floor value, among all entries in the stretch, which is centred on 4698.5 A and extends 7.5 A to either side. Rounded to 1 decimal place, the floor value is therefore 31.0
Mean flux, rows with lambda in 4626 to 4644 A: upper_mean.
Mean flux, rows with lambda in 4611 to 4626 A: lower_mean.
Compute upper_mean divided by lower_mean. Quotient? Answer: 1.00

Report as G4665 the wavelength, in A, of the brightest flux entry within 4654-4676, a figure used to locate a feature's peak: 4660.0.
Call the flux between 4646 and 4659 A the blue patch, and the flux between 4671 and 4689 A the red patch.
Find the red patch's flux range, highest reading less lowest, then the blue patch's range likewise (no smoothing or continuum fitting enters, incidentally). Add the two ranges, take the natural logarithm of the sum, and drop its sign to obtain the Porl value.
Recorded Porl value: 3.0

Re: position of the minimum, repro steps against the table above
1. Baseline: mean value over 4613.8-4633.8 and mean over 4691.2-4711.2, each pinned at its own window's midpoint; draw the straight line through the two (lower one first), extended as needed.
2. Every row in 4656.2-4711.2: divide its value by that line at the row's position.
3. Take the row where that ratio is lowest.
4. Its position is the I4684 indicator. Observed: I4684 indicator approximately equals 4707.5 A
